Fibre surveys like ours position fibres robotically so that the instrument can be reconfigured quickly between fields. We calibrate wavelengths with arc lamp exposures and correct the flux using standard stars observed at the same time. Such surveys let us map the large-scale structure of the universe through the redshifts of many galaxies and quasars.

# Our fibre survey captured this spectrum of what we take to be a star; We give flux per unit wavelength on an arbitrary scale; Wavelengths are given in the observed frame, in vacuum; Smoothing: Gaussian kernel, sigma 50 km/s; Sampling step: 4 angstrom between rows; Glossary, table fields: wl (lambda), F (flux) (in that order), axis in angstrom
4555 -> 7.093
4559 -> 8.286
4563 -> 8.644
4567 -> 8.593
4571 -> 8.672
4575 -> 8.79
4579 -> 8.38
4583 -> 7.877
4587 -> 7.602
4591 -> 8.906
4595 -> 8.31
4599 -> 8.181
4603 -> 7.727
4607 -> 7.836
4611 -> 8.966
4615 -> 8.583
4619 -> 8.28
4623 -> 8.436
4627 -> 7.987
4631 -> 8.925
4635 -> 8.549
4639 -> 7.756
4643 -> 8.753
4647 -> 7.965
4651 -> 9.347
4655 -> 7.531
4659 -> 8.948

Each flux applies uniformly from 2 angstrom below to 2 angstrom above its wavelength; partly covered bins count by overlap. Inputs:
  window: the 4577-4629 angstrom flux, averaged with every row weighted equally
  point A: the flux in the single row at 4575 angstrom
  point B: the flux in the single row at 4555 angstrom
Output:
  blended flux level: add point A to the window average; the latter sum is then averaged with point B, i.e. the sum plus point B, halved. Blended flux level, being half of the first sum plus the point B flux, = 12.1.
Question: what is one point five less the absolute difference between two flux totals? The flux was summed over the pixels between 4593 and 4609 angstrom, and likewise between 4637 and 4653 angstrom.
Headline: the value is -0.27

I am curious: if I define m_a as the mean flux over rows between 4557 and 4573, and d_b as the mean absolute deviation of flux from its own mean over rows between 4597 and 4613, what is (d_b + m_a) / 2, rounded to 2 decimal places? 4.47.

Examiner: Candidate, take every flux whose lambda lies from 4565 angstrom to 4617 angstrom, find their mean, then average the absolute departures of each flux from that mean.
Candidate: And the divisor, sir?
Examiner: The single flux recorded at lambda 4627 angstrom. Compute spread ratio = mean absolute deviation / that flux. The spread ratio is 0.0483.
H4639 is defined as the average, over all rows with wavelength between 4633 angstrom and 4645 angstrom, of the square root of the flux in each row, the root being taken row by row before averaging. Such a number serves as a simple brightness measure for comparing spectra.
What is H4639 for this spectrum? 2.889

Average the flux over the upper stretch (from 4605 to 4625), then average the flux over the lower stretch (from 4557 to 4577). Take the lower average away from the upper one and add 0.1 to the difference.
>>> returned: -0.1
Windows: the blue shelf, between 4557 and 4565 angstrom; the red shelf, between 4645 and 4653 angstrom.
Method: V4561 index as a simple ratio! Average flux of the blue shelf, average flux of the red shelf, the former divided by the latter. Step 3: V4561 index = 0.98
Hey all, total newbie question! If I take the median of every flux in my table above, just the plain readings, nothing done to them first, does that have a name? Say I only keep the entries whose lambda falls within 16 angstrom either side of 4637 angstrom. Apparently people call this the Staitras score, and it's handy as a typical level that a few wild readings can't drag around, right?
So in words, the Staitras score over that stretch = 8.49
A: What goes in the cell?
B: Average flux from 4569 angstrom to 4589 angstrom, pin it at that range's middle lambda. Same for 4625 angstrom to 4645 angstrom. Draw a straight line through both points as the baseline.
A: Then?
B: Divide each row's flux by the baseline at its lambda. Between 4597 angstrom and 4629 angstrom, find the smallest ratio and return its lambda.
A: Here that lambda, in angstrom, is 4603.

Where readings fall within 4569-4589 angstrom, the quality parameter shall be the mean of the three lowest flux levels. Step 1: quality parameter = 8.0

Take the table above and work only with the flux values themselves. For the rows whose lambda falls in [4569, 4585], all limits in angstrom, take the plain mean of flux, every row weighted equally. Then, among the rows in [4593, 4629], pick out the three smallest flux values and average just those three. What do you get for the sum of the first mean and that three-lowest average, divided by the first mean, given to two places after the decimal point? 1.93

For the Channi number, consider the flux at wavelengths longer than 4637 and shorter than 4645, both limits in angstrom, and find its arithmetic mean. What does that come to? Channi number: 8.25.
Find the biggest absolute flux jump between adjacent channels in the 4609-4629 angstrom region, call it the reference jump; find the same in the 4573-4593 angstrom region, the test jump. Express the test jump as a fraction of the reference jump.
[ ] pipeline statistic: 2.9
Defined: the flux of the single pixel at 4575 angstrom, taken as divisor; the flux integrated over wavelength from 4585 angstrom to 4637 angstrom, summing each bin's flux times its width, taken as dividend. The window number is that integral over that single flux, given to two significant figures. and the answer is 49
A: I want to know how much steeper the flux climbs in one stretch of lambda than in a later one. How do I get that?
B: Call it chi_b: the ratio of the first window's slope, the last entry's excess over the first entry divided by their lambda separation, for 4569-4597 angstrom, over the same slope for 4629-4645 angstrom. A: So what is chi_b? 1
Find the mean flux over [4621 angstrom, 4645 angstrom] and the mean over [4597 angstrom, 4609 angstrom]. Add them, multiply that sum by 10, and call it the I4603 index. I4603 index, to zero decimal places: 163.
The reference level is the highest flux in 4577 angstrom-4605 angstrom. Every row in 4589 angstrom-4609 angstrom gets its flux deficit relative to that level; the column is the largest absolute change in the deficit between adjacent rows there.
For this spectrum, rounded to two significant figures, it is 0.60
